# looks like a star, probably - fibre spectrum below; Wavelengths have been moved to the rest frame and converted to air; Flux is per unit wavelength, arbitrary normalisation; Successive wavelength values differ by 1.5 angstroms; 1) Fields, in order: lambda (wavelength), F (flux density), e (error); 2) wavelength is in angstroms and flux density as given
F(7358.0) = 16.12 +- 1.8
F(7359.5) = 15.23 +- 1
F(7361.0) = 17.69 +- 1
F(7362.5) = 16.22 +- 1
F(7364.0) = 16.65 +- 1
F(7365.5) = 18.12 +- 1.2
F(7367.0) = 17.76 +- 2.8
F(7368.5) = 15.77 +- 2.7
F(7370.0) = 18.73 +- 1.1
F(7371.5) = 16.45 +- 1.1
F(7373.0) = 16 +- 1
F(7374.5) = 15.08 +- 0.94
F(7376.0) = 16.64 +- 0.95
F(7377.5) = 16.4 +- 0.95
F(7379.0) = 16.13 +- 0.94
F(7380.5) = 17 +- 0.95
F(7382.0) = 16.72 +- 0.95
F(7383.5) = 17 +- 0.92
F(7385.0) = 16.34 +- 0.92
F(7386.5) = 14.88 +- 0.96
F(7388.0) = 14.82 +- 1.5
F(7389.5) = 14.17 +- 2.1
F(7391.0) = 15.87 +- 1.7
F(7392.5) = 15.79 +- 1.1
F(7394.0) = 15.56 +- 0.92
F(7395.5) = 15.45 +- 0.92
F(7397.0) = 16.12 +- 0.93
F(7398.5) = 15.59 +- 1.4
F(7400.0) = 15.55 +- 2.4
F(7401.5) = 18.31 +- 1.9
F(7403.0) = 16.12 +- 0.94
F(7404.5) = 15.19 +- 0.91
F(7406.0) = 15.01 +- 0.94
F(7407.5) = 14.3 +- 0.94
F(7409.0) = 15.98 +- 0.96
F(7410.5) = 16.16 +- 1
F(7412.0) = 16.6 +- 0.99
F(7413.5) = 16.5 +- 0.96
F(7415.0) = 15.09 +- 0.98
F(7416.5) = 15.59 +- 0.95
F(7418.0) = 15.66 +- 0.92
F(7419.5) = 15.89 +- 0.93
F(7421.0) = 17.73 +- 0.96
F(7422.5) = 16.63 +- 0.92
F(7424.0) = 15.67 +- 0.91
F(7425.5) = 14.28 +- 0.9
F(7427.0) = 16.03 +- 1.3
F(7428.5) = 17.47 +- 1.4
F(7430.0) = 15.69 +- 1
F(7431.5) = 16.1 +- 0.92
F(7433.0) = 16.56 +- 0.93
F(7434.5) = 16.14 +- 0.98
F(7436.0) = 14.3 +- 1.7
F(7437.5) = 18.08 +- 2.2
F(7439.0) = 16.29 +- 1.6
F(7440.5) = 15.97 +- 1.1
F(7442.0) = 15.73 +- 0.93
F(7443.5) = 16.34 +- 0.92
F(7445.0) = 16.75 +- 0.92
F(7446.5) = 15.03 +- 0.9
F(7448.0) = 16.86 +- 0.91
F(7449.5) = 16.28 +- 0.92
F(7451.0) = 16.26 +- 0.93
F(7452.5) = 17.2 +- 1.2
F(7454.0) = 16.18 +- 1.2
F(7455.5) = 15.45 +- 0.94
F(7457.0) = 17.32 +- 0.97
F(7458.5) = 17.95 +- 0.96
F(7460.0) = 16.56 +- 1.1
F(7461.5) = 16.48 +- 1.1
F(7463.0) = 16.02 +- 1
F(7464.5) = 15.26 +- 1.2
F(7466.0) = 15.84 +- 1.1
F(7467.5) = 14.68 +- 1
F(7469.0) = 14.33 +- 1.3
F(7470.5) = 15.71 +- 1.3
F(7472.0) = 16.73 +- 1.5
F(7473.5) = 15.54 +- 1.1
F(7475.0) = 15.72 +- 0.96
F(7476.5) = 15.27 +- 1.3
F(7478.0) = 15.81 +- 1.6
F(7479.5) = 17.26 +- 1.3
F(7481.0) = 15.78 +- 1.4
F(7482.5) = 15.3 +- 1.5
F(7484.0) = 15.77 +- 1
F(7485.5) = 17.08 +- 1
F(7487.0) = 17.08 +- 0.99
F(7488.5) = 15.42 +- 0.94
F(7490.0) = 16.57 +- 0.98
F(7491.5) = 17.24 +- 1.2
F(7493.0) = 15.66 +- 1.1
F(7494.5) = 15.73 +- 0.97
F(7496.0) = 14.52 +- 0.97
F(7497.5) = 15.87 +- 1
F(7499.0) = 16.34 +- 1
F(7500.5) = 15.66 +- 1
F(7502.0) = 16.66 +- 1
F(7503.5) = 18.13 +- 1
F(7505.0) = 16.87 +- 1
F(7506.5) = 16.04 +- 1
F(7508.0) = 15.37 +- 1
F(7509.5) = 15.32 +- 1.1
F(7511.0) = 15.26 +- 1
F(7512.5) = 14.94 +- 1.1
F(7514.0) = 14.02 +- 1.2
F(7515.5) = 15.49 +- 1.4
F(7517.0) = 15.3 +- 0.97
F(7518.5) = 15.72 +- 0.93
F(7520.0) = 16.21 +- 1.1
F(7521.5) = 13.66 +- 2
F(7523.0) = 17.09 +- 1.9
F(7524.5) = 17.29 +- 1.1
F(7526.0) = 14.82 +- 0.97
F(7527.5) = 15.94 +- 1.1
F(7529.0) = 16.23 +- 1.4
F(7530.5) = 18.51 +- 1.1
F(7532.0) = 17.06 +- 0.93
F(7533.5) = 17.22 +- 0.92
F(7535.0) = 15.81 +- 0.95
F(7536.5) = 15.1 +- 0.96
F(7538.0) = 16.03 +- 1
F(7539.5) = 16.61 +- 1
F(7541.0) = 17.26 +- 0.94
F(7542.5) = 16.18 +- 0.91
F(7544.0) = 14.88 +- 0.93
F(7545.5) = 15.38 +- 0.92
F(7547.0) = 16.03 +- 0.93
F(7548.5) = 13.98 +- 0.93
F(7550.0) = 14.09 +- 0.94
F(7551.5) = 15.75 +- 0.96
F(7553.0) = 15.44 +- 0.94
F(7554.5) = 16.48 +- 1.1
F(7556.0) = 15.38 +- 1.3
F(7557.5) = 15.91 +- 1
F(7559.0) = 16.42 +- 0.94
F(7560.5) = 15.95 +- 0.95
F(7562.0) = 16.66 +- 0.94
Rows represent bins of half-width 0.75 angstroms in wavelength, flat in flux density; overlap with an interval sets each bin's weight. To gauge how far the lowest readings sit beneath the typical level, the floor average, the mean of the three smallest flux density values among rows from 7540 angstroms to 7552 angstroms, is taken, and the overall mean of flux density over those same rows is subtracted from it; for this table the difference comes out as -1.1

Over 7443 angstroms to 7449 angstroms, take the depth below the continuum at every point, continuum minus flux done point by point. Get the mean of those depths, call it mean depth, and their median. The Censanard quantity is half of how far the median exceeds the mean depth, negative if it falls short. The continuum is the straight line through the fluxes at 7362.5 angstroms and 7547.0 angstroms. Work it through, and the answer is -0.15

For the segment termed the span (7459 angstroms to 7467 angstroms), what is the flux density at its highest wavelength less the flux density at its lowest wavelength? -1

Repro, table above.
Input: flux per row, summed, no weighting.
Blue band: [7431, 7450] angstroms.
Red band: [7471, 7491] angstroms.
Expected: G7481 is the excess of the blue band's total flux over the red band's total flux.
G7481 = 1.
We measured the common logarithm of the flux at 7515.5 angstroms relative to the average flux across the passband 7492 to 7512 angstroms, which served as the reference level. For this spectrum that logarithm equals -0.013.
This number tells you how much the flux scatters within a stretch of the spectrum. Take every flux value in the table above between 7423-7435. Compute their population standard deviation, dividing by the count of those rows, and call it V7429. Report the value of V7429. 0.84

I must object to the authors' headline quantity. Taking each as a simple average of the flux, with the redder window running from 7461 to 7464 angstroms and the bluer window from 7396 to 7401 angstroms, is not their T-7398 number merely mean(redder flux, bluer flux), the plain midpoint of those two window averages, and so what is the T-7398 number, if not 16.0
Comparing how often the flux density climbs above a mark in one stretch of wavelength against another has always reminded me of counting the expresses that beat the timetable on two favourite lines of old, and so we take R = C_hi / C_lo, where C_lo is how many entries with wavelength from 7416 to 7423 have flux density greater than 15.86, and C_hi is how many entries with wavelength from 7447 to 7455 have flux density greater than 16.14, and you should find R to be 1.7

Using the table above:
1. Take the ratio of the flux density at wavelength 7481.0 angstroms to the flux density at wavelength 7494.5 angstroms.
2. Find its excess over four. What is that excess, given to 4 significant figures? -2.997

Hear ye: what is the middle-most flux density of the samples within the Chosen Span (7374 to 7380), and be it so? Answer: 16.3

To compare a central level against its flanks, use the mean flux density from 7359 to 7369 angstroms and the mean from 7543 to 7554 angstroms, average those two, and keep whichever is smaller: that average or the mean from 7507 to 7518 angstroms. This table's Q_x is 15.1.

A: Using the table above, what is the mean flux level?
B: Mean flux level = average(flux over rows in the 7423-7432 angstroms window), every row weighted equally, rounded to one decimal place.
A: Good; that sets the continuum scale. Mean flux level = 15.9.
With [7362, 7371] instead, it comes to 17.2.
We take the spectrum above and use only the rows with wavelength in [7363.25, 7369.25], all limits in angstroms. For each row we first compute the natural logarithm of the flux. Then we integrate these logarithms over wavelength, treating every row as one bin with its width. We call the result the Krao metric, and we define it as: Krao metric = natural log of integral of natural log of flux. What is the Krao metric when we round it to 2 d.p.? 2.83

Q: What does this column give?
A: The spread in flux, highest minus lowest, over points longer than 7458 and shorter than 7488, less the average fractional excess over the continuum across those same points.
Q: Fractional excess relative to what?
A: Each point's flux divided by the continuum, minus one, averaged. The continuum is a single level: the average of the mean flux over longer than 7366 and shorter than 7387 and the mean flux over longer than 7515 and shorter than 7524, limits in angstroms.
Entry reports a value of 3.6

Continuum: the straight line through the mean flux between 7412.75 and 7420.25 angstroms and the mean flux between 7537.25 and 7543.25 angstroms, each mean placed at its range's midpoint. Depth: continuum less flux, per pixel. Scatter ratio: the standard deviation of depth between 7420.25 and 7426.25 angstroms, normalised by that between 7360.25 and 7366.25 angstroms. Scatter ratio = 1.7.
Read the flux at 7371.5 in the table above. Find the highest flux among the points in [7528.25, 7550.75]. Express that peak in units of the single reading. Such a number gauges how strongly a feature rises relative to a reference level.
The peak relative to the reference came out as 1.13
